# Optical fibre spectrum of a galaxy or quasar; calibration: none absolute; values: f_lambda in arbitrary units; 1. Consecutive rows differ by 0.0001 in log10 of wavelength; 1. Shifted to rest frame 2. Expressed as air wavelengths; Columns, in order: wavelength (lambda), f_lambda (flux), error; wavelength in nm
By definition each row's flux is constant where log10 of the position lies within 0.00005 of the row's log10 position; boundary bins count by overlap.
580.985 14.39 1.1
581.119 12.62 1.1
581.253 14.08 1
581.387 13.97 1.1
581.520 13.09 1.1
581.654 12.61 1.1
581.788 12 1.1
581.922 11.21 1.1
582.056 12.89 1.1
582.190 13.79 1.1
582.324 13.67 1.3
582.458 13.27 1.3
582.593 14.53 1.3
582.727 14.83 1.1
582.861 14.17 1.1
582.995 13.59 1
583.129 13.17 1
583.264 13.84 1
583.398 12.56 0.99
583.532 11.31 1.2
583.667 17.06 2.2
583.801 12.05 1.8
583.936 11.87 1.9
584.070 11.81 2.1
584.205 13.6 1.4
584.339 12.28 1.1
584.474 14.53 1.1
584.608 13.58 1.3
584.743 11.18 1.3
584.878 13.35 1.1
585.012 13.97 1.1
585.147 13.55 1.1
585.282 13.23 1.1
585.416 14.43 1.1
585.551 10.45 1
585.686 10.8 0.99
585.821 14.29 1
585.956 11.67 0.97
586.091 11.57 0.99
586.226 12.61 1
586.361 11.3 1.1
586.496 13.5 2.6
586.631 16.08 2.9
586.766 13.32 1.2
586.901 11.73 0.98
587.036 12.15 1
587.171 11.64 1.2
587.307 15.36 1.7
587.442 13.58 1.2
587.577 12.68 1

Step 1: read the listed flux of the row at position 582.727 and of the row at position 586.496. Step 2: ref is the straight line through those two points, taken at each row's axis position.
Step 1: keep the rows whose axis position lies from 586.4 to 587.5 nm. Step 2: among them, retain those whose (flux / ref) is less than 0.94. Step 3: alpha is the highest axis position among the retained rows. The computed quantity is 587.171 nm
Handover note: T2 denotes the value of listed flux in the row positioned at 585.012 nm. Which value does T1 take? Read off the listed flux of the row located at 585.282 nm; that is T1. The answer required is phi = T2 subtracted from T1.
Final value -0.7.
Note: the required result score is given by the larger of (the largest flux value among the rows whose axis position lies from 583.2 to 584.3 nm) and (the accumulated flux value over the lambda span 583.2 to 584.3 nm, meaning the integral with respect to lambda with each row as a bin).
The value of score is 17.1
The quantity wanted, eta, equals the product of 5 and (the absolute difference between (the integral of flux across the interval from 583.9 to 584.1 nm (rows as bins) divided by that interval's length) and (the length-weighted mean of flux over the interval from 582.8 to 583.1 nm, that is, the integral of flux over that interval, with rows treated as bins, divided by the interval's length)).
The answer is 9.7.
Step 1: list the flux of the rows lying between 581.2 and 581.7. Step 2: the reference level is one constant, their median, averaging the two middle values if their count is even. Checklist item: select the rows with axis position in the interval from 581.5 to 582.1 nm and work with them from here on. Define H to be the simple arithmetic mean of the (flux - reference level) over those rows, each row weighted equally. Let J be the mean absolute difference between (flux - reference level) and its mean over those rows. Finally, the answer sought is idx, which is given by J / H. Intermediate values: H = -1.17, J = 0.60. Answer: -1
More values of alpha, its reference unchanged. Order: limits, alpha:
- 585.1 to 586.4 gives 586.361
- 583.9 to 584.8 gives 584.743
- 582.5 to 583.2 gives 583.129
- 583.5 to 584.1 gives 584.070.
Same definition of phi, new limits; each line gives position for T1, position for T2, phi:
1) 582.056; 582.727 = -1.9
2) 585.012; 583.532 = 2.7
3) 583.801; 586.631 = -4.0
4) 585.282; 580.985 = -1.2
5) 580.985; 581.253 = 0.3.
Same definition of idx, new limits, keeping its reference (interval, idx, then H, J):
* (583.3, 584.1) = -2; -0.75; 1.43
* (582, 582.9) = 2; 0.35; 0.54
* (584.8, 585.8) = -2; -0.70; 1.26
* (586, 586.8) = -3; -0.47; 1.24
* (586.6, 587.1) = -7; -0.21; 1.38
